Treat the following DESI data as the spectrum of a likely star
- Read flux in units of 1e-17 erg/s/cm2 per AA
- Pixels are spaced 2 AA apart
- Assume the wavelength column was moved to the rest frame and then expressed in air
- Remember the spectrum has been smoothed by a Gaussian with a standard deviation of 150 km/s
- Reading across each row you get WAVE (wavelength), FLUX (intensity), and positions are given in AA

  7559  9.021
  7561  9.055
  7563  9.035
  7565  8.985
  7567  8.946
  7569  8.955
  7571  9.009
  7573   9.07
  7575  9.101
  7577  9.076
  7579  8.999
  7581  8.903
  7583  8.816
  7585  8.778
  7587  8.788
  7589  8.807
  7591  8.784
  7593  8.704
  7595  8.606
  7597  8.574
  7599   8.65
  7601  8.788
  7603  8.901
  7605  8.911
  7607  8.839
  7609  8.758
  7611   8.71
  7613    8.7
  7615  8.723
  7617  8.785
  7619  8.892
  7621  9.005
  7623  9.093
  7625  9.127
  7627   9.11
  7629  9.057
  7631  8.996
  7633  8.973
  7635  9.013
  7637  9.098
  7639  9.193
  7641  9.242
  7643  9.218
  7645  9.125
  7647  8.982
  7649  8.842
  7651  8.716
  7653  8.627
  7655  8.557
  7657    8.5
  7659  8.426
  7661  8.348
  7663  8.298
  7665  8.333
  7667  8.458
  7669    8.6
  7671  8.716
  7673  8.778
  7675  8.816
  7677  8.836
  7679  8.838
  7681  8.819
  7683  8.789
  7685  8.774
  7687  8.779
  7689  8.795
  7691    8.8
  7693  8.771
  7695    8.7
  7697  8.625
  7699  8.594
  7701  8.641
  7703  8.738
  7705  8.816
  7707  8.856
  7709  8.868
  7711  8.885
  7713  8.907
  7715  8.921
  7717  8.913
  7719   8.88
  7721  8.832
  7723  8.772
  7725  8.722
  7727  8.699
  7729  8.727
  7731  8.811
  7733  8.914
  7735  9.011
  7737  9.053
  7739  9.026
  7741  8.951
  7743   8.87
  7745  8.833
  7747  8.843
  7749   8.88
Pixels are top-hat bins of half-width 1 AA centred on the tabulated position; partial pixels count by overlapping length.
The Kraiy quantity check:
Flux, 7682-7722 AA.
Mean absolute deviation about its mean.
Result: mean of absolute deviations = 0.074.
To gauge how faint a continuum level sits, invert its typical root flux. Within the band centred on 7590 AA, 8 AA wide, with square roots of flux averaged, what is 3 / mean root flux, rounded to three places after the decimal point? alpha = 1.013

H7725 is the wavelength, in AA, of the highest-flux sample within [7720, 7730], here 7721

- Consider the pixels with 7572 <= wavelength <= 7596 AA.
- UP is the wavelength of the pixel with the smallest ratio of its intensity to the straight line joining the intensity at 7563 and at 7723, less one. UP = 7595 AA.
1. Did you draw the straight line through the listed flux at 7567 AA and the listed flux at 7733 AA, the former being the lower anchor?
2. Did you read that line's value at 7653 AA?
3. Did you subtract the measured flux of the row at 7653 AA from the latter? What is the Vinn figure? 0.30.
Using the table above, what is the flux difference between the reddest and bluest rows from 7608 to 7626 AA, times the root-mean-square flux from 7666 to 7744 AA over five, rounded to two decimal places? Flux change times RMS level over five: 0.65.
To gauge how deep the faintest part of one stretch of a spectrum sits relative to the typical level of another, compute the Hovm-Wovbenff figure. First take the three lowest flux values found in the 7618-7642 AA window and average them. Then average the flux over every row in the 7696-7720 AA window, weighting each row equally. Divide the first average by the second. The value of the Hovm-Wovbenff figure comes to 1.02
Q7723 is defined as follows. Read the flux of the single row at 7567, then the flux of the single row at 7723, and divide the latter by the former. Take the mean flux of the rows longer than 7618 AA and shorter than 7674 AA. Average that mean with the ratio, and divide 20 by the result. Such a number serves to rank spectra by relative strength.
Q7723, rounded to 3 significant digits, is 4.08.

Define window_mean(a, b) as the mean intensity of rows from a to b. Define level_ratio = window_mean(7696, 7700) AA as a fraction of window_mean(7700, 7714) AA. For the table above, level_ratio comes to 0.98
